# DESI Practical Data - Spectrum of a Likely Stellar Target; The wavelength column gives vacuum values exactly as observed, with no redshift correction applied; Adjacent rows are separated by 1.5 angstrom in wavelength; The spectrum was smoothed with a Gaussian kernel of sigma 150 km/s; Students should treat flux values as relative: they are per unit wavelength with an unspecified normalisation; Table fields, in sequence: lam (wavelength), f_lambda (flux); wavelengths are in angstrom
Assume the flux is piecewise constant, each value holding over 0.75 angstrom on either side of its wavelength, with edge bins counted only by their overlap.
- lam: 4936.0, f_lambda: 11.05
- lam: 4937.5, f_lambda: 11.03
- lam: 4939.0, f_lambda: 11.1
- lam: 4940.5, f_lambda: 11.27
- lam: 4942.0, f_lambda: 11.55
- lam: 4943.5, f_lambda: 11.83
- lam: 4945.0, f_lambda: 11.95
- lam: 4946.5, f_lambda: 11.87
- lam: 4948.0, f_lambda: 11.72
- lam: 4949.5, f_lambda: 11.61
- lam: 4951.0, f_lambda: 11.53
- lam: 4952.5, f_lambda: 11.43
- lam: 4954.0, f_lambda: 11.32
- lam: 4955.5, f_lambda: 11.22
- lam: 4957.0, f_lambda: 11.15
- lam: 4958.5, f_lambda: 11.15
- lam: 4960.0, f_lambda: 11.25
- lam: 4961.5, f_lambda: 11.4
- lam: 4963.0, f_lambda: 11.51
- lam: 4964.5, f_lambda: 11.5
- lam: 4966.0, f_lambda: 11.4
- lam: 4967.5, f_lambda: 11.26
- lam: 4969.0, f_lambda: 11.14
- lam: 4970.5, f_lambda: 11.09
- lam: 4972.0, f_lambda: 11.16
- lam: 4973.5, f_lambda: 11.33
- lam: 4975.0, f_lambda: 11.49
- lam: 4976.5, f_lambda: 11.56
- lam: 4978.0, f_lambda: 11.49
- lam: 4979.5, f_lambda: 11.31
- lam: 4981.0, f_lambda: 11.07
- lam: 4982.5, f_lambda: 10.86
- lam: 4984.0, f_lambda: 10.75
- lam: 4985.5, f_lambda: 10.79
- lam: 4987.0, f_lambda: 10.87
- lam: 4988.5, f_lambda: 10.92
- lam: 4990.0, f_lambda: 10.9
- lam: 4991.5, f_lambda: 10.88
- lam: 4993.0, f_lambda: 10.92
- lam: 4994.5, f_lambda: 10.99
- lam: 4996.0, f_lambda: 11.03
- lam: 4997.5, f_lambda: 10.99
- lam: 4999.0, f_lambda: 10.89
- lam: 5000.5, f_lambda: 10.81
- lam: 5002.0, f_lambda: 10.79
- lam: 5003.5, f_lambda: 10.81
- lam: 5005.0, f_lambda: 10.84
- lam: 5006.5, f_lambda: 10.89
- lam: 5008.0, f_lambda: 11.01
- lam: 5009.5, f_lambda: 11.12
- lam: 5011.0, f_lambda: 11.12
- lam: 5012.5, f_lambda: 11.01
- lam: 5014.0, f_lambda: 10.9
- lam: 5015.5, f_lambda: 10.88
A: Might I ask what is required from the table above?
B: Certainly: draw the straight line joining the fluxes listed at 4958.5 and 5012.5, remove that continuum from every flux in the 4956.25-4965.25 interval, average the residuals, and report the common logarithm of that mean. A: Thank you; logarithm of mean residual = -0.7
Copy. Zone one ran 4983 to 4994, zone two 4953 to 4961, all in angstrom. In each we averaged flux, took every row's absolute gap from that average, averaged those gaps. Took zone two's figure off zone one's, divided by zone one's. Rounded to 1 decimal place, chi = 0.0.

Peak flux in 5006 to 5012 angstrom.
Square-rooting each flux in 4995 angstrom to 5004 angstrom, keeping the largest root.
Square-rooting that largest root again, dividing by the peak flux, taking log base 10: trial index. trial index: -0.785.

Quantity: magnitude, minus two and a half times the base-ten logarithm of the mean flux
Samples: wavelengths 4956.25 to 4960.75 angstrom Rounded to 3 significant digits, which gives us -2.62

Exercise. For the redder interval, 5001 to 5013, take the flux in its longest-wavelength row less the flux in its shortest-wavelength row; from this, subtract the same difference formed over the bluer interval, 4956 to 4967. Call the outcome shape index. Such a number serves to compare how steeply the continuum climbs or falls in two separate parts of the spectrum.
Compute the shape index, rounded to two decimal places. -0.03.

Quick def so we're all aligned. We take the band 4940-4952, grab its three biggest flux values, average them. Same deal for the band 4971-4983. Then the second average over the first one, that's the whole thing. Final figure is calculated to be 0.969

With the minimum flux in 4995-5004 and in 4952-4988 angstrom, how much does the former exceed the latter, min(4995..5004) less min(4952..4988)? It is 0.0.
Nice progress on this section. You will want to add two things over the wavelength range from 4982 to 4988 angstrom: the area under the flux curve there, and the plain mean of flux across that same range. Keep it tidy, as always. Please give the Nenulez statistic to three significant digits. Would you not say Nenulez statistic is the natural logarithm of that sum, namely 4.33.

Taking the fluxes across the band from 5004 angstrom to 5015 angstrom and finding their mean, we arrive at 11.0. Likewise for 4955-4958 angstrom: 11.2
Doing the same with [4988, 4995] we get 10.9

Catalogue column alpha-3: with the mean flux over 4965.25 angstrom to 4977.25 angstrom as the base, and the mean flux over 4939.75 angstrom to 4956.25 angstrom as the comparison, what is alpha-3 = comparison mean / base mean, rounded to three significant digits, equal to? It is 1.02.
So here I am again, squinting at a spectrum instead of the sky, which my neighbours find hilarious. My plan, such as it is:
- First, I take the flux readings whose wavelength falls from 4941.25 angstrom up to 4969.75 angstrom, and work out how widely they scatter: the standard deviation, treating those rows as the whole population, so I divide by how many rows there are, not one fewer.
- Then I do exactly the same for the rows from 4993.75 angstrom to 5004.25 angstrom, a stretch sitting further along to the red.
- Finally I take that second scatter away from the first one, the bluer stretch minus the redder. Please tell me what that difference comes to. 0.15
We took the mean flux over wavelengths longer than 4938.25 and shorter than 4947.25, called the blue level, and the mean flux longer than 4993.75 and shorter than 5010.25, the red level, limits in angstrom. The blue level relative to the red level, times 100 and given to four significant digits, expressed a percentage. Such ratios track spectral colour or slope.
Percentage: 106.1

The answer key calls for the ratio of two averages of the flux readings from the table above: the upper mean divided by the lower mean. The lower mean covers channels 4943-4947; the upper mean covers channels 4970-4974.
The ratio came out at 0.94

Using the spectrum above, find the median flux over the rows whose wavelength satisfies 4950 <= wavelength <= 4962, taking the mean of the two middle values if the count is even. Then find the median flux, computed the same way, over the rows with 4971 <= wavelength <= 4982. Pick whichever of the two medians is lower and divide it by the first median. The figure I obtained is 1.00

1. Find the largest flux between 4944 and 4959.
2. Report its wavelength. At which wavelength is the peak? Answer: 4945.0 angstrom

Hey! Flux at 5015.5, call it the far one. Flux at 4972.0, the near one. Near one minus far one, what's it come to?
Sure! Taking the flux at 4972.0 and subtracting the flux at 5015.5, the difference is 0.3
